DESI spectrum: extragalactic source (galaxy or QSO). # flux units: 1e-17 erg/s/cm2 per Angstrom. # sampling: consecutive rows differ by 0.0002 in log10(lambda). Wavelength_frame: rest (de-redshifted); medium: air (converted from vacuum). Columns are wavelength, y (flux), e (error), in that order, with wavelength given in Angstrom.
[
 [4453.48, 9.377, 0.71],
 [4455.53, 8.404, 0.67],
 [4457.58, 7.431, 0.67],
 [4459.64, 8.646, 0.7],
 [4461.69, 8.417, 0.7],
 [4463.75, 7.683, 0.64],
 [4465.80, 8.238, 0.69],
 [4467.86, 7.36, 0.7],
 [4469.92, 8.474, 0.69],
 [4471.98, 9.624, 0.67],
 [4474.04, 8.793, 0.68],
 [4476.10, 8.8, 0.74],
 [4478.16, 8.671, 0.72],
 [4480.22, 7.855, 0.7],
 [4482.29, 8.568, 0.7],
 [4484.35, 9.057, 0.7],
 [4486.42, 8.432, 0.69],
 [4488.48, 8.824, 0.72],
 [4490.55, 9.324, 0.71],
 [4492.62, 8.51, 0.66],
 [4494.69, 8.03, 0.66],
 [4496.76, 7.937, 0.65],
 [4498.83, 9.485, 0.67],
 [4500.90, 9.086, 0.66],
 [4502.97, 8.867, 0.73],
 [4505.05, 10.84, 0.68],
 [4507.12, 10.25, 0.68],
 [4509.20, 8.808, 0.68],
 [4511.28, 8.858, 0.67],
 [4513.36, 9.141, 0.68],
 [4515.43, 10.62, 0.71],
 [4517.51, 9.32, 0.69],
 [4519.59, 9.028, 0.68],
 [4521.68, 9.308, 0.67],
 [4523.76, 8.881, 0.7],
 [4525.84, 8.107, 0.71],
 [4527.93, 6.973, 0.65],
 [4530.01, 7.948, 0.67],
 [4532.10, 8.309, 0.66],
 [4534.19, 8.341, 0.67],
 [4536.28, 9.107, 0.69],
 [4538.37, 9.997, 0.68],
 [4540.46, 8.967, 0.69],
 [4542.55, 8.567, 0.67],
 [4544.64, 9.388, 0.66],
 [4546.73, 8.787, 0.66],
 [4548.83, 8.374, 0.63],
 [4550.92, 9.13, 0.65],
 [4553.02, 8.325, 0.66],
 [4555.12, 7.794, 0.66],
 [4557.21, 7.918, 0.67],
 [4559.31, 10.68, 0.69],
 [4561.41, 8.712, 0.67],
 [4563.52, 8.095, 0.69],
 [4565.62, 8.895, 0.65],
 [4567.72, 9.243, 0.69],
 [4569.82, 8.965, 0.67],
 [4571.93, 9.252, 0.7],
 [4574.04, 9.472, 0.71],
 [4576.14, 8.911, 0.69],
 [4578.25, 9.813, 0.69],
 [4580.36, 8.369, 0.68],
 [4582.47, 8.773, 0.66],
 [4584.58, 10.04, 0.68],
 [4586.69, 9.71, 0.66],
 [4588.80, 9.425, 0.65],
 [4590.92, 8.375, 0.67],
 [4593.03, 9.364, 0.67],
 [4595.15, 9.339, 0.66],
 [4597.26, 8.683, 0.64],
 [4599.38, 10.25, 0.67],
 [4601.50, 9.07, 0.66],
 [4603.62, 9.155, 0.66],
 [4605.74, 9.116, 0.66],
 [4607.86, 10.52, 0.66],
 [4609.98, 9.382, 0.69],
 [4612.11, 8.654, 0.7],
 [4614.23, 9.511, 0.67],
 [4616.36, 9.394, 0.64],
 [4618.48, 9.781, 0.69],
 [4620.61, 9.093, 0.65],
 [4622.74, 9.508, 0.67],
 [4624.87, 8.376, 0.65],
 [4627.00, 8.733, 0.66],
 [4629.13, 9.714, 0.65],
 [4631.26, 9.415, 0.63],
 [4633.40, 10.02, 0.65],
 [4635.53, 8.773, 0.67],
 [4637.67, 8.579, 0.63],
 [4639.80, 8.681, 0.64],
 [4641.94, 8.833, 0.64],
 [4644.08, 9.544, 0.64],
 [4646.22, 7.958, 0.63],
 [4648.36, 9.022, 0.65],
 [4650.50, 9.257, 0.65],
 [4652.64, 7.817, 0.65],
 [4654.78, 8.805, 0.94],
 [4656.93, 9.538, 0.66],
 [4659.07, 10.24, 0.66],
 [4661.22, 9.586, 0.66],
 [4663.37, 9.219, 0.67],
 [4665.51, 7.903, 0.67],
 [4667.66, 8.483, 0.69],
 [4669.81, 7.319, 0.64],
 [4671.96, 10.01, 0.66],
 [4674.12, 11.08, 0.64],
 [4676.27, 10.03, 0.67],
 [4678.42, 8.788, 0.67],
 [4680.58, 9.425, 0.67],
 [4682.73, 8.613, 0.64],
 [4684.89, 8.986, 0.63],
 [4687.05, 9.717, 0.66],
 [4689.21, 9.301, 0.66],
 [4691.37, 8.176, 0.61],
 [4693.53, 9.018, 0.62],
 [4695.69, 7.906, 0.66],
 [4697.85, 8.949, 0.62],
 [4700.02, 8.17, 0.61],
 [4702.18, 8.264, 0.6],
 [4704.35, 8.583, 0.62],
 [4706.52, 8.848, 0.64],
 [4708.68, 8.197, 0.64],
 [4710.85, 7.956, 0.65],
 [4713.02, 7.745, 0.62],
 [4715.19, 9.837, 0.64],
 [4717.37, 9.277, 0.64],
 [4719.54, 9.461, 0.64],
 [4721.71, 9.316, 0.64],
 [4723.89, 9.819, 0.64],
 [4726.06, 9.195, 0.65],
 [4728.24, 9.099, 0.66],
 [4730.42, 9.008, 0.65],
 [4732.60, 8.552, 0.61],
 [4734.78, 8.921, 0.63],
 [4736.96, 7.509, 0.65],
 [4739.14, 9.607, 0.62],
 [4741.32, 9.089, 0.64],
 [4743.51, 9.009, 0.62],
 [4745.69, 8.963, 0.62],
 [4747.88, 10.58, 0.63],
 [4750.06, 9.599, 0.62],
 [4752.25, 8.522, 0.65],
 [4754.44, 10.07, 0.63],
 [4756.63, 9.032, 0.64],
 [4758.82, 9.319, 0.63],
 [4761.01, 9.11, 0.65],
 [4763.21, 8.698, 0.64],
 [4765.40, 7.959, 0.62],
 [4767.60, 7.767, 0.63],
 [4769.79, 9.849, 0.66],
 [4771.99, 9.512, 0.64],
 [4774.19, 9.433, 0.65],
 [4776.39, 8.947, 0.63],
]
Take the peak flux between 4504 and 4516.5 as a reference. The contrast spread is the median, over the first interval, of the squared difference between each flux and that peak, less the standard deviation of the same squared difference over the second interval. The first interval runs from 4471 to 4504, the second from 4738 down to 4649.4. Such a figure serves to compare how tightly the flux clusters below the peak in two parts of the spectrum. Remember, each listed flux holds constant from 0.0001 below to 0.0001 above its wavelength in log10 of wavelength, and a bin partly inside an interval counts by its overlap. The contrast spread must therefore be 1.1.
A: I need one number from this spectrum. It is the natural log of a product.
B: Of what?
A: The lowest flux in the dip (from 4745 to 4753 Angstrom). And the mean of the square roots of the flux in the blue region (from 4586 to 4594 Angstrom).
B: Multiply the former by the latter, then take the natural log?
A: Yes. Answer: 3.25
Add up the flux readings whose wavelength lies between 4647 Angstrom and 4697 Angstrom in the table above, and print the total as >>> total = 208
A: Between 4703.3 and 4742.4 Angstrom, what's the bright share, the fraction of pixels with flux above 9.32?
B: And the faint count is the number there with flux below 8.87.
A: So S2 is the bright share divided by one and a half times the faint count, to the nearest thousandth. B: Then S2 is 0.021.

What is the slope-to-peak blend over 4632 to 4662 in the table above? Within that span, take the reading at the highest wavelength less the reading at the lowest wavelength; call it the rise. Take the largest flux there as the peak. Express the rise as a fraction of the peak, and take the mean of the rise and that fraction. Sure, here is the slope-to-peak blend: -0.24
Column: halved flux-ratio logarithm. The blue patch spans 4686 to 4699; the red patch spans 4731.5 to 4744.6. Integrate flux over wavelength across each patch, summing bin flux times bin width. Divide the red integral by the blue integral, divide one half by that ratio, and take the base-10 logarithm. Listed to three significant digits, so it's -0.302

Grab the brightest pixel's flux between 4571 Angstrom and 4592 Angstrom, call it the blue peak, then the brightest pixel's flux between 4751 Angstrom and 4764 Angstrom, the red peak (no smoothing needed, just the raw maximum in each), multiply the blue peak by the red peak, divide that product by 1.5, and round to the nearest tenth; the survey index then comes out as 67.4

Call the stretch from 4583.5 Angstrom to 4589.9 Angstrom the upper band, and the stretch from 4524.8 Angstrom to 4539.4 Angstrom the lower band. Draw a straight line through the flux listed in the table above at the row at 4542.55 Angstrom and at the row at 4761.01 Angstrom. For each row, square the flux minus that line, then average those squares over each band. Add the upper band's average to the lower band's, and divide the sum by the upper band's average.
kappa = 1.7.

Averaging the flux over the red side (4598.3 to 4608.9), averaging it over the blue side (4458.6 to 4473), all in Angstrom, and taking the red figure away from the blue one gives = -1.3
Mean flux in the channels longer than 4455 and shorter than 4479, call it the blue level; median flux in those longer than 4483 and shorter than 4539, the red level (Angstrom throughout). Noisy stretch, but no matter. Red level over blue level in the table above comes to 1.060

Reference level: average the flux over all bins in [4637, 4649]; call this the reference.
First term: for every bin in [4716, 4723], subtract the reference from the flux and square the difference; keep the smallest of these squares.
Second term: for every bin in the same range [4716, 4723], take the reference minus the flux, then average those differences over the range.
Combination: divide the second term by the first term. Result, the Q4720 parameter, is -2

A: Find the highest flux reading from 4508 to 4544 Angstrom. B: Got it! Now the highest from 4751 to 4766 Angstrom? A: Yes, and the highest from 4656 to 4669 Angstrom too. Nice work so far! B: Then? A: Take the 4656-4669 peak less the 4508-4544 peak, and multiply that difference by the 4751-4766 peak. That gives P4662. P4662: -4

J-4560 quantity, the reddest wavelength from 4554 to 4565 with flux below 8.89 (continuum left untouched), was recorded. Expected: 4563.52 Angstrom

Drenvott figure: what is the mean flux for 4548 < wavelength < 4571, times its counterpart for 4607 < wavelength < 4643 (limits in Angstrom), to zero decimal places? 81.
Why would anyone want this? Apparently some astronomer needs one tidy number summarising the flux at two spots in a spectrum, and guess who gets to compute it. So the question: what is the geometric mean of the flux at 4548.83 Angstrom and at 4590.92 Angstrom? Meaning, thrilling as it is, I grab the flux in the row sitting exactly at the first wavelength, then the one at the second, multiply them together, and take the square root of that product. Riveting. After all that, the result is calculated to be 8.4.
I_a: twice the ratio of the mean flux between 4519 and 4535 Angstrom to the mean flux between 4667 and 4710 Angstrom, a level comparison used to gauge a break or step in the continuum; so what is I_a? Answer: 1.88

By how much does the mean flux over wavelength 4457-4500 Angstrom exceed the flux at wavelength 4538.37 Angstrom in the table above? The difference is -1.5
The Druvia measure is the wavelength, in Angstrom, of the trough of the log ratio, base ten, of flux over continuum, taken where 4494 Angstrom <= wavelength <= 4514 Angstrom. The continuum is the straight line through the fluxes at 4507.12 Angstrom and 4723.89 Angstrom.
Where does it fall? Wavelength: 4496.76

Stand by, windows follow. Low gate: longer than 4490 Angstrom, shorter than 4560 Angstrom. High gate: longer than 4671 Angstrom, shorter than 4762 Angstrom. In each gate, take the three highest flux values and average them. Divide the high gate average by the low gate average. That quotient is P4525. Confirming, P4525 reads 0.99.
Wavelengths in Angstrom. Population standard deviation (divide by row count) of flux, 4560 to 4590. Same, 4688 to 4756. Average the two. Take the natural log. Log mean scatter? -0.48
